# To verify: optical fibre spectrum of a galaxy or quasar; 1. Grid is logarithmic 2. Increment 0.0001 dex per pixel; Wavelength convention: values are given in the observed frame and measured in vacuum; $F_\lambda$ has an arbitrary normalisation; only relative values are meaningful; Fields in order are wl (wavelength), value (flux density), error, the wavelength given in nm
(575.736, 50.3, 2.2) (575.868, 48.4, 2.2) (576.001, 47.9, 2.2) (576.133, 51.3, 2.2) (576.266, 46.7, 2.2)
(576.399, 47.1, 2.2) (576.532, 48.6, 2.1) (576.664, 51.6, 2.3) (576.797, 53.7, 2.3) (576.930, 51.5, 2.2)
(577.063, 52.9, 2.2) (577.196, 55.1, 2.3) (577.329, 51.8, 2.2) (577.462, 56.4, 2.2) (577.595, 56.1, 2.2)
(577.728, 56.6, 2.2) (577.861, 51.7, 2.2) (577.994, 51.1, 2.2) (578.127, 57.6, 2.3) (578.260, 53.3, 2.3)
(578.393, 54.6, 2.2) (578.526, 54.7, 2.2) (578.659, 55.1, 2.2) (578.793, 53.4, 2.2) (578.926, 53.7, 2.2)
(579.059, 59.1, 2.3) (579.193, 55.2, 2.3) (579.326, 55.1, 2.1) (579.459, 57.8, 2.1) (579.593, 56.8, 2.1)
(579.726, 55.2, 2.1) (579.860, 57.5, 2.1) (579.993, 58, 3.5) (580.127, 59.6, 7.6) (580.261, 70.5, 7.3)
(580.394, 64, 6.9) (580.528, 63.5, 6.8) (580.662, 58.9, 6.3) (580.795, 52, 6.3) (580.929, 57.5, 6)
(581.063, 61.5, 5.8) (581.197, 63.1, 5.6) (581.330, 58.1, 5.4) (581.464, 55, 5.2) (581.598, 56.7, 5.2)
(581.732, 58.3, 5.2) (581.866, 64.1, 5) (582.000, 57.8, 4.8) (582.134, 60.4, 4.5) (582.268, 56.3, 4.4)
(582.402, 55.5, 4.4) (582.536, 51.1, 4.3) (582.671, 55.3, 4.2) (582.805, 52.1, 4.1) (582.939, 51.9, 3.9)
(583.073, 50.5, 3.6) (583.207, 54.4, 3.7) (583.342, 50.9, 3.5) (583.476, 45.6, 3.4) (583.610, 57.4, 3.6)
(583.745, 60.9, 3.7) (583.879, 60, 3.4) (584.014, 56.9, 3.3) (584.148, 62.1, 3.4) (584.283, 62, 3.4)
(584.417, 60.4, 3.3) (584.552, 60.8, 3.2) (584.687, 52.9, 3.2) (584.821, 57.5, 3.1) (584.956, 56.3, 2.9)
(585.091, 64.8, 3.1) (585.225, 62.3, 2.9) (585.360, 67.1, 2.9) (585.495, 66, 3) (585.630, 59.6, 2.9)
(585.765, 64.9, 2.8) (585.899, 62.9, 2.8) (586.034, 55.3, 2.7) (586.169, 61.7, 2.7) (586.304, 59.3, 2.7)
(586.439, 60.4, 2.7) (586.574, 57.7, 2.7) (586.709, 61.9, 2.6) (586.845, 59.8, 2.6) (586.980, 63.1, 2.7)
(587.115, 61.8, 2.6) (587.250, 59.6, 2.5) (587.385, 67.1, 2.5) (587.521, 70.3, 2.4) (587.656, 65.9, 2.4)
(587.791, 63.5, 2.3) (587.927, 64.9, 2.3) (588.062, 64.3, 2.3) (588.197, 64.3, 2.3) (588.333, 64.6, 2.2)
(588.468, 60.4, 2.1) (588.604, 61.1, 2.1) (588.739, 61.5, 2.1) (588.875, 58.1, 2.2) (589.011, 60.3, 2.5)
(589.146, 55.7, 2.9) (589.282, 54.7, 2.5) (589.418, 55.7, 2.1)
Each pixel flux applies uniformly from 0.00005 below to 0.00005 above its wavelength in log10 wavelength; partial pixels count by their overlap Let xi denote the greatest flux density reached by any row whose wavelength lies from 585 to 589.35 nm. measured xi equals 70.3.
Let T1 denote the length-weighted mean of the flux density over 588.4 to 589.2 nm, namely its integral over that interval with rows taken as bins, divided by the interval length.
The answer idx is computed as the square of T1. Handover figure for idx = 3554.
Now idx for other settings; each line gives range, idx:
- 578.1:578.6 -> 3017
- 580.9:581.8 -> 3441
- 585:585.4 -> 4111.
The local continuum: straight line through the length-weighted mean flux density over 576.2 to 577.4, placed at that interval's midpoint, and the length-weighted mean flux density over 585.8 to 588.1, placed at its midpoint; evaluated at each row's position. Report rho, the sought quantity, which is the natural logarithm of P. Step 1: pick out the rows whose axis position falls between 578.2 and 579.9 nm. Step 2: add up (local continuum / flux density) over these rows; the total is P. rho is 2.53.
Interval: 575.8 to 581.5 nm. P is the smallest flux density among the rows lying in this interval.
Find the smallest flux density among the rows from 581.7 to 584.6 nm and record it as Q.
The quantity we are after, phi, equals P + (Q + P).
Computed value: 139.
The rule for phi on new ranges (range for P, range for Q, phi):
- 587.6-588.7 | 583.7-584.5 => 178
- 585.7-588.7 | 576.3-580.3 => 158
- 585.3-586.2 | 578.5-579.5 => 164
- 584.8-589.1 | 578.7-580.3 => 164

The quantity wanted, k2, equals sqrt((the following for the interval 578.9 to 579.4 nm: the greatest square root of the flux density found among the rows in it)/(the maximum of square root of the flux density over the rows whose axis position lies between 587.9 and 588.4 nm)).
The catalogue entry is 0.98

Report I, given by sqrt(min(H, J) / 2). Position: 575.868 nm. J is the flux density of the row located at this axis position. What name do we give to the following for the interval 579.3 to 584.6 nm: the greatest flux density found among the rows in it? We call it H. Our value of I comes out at 4.92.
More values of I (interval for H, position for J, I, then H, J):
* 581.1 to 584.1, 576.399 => 4.85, 64.1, 47.1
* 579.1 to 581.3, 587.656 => 5.74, 70.5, 65.9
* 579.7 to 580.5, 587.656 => 5.74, 70.5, 65.9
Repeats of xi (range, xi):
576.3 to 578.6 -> 57.6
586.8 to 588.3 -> 70.3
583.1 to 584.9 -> 62.1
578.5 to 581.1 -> 70.5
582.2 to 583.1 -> 56.3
